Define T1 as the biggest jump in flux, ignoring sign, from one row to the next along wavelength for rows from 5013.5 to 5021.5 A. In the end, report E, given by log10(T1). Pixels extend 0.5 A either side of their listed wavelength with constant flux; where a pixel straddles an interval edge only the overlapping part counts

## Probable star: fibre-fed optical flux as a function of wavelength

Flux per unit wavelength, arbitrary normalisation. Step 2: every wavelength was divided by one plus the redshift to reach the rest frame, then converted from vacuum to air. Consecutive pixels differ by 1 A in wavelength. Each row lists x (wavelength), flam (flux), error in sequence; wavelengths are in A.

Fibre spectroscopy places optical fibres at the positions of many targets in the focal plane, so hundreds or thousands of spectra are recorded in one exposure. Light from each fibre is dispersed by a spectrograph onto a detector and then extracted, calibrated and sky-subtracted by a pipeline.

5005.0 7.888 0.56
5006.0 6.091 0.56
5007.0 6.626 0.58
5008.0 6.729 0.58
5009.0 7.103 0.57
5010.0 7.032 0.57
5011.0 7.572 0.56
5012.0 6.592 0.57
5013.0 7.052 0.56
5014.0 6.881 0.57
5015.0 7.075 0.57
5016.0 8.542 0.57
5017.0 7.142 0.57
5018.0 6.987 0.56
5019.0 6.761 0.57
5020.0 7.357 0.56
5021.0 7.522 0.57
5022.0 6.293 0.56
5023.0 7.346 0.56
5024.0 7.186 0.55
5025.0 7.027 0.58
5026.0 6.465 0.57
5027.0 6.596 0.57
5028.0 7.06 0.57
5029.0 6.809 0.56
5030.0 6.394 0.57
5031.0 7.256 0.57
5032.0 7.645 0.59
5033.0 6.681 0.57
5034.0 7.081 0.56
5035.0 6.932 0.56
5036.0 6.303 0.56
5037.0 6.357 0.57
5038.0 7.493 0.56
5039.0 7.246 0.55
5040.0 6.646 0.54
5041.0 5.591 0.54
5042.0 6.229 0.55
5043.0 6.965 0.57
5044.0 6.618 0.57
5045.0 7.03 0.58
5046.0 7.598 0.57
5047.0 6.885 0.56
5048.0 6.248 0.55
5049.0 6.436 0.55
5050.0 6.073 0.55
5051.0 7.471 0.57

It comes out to 0.17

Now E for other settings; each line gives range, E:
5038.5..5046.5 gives 0.02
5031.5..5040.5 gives 0.06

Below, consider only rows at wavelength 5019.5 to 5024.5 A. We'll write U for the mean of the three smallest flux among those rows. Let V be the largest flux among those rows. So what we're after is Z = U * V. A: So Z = 52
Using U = 6.94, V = 7.522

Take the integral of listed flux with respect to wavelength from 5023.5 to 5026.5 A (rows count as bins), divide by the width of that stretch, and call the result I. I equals 6.89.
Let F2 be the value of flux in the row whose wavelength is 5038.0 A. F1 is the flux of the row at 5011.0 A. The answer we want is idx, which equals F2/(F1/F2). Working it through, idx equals 7.4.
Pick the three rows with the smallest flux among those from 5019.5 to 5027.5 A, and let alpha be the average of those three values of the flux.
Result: 6.5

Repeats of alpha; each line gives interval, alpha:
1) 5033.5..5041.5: 6.1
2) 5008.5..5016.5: 6.8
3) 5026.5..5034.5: 6.6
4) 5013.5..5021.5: 6.9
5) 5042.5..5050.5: 6.3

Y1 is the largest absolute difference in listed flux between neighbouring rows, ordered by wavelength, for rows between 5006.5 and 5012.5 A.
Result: 0.98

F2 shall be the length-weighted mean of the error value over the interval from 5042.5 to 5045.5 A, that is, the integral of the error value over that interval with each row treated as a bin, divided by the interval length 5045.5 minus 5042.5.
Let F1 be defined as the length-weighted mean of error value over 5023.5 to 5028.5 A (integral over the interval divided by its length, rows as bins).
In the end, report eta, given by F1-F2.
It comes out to -0.005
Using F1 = 0.568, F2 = 0.573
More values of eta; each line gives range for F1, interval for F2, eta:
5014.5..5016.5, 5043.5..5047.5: 0.000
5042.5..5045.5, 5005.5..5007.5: 0.003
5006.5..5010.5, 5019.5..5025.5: 0.012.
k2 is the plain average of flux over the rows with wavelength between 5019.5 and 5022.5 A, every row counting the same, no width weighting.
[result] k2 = 7.1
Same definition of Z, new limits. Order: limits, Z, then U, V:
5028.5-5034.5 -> 51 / 6.63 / 7.645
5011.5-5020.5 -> 58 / 6.74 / 8.542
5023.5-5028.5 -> 48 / 6.70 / 7.186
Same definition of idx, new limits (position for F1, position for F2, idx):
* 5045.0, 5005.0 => 8.9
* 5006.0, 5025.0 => 8.1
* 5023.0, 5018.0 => 6.6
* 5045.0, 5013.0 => 7.1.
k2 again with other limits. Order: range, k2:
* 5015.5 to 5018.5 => 7.6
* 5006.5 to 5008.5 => 6.7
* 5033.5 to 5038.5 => 6.8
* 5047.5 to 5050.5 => 6.3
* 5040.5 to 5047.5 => 6.7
